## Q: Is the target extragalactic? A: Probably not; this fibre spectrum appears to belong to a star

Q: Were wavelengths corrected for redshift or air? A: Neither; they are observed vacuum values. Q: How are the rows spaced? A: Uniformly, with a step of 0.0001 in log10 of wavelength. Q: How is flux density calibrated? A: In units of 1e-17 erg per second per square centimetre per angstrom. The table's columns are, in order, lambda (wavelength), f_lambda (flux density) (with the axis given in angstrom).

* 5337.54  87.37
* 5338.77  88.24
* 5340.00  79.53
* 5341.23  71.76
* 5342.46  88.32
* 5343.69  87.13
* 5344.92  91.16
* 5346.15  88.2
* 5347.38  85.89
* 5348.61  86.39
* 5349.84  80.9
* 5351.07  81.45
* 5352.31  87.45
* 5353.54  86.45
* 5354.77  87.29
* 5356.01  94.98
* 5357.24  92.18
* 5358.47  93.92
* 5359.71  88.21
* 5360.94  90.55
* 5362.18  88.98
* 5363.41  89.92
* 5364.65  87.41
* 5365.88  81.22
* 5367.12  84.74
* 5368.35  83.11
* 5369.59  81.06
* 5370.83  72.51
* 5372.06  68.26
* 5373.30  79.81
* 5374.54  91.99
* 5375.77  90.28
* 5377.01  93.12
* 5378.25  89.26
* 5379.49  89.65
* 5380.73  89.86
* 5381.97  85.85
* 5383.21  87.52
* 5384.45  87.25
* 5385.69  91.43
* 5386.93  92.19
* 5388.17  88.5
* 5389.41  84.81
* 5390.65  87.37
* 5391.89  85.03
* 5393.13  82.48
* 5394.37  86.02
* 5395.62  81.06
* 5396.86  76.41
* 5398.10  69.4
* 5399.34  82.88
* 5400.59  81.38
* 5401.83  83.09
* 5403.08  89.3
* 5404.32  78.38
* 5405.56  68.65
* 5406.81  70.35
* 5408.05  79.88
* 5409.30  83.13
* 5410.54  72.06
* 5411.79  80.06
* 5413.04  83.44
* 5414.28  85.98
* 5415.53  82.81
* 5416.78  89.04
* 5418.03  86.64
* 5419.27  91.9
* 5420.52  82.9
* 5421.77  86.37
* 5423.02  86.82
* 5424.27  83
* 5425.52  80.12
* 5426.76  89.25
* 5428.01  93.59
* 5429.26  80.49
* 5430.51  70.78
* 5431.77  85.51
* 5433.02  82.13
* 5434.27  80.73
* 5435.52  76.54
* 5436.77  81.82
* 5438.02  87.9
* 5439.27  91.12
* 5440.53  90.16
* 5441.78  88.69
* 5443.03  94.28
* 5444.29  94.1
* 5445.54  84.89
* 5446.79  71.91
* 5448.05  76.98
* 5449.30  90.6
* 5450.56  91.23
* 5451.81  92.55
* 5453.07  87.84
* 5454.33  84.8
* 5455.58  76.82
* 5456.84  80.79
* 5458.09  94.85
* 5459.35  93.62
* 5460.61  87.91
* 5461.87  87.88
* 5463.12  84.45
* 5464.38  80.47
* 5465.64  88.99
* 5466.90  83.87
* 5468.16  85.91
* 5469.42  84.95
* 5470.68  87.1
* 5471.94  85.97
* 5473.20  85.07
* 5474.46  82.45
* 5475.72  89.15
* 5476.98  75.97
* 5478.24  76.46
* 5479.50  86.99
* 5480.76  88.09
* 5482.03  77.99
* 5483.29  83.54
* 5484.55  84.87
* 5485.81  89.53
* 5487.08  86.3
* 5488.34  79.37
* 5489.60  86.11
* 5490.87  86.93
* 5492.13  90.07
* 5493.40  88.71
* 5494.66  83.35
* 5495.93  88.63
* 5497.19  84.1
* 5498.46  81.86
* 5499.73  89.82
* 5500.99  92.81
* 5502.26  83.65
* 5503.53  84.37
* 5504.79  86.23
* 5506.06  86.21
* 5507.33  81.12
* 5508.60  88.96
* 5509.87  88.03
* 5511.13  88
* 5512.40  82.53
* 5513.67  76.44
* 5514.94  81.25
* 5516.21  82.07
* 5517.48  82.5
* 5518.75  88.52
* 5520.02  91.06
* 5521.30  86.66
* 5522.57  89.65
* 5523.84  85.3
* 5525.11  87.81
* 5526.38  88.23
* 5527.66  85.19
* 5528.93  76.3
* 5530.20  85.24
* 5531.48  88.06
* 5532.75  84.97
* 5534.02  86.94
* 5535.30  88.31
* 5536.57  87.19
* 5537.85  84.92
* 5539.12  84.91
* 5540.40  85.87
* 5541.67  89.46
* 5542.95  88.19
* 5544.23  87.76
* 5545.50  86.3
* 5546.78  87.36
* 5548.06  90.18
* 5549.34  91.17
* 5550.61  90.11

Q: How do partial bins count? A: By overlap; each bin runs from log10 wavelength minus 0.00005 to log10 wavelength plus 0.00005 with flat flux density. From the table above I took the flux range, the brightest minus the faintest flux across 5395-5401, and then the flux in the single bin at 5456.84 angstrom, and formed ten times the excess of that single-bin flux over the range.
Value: 673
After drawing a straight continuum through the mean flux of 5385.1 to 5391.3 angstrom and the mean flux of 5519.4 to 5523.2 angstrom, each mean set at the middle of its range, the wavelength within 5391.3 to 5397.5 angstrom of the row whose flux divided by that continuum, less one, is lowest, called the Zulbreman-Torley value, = 5396.86 angstrom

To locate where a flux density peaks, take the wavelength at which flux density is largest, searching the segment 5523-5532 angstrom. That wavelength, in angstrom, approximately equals 5526.38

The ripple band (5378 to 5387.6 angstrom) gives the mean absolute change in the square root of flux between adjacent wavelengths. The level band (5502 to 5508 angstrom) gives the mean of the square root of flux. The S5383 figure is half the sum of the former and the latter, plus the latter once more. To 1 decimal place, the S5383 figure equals 13.8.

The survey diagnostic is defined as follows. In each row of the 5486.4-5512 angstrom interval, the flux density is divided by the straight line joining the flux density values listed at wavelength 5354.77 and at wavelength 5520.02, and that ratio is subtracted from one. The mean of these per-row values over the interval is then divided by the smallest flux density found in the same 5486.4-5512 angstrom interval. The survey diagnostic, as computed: 0.0006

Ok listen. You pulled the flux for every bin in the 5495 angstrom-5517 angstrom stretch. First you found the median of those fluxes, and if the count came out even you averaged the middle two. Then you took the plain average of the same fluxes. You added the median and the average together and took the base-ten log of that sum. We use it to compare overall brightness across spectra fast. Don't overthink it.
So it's 2.23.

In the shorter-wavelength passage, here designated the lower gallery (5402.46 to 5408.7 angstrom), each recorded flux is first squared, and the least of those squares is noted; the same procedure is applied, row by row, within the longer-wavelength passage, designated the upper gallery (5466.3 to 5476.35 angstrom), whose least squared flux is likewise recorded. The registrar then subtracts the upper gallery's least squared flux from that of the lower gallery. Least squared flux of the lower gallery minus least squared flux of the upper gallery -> -2085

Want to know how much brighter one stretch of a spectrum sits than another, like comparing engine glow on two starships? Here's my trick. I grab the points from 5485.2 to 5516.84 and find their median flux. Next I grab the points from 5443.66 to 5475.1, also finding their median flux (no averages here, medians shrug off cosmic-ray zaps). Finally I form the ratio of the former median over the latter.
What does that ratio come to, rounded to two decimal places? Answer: 1.00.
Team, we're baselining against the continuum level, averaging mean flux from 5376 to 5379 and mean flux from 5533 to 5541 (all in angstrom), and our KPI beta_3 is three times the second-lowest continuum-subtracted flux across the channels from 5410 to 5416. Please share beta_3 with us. -26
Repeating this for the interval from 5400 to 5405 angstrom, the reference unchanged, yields -22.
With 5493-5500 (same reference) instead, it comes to -16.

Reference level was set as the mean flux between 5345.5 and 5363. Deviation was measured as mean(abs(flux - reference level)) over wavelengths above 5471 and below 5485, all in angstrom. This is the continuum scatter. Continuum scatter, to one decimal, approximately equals 4.9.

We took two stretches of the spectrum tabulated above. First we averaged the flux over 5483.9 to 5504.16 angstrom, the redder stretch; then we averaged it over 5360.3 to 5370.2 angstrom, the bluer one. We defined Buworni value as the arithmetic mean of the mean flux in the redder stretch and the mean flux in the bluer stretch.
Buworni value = 86.1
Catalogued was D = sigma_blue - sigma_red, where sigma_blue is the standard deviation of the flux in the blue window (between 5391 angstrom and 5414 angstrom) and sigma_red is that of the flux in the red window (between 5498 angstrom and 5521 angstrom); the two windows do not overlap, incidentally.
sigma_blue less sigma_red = 1.7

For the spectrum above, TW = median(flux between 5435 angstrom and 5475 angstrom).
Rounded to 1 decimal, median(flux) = 86.5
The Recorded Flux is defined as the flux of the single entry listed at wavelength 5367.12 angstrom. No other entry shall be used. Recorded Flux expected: 84.74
